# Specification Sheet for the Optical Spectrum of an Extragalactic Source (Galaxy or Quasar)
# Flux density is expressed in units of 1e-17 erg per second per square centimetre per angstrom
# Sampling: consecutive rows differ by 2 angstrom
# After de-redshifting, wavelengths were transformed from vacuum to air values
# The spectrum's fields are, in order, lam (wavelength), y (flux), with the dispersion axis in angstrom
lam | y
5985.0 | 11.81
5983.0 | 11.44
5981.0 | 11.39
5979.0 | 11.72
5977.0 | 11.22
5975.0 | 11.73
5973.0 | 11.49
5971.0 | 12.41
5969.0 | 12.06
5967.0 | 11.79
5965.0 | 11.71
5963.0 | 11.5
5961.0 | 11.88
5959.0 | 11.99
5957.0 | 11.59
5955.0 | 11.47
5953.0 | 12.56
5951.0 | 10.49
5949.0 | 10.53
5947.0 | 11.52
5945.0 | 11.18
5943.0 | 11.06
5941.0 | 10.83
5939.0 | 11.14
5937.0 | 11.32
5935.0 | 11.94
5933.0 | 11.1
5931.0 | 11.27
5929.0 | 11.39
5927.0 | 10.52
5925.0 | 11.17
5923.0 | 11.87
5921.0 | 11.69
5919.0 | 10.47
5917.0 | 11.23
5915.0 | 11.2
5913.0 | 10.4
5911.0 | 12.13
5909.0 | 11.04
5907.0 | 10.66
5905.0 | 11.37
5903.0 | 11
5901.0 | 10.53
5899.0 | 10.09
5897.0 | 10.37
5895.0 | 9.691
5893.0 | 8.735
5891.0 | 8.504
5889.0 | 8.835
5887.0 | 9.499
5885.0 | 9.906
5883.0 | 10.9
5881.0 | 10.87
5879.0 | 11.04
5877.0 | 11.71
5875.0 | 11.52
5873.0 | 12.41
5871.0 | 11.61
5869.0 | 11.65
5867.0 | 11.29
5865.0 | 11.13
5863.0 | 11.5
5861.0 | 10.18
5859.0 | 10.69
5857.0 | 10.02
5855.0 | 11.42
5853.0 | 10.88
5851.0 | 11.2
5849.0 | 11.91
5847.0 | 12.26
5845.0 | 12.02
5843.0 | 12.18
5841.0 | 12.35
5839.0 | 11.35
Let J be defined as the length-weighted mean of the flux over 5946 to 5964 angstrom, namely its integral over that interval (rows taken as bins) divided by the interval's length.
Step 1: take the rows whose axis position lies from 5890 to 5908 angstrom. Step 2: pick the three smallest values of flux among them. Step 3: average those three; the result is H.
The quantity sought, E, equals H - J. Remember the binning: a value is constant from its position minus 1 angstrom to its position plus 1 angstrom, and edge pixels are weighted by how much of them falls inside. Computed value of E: -2.5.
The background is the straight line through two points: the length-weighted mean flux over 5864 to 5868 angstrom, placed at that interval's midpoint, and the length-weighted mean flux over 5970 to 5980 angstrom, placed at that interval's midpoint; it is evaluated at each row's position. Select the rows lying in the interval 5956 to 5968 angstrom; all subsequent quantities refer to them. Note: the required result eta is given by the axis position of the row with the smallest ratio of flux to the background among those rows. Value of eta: 5963.0 angstrom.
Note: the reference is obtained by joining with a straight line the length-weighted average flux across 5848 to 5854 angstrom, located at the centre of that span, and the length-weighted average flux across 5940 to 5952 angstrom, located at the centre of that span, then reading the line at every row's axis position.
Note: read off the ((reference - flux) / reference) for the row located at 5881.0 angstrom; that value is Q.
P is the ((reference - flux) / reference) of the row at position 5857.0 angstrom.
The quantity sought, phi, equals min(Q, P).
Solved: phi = 0.03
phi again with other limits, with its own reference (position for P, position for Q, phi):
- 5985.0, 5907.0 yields -0.10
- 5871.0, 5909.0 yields -0.03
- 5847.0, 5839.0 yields -0.08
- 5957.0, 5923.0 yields -0.08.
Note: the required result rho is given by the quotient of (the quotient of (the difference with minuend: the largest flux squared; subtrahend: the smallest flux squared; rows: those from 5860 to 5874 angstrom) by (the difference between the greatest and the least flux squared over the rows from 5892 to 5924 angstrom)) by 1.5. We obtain 0.47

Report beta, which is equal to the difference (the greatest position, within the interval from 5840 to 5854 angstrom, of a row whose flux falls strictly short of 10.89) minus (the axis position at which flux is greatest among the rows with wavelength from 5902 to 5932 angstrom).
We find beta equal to -58 angstrom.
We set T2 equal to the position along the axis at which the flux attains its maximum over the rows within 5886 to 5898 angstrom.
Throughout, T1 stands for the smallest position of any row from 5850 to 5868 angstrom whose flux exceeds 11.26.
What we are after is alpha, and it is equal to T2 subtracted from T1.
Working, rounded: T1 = 5855.0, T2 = 5897.0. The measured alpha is -42 angstrom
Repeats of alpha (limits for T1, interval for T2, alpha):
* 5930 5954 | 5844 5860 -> 84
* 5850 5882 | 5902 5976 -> -98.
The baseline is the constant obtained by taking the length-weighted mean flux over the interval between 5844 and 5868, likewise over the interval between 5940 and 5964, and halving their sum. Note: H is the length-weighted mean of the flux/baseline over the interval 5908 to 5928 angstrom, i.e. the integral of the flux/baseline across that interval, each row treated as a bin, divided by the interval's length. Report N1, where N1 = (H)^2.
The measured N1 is 0.98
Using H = 0.989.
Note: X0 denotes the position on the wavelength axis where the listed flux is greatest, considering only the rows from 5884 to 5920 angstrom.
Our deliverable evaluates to 5911.0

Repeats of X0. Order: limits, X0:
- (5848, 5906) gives 5873.0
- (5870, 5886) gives 5873.0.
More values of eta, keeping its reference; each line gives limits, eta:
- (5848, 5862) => 5857.0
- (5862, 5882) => 5881.0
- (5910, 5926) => 5913.0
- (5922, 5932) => 5927.0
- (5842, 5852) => 5851.0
